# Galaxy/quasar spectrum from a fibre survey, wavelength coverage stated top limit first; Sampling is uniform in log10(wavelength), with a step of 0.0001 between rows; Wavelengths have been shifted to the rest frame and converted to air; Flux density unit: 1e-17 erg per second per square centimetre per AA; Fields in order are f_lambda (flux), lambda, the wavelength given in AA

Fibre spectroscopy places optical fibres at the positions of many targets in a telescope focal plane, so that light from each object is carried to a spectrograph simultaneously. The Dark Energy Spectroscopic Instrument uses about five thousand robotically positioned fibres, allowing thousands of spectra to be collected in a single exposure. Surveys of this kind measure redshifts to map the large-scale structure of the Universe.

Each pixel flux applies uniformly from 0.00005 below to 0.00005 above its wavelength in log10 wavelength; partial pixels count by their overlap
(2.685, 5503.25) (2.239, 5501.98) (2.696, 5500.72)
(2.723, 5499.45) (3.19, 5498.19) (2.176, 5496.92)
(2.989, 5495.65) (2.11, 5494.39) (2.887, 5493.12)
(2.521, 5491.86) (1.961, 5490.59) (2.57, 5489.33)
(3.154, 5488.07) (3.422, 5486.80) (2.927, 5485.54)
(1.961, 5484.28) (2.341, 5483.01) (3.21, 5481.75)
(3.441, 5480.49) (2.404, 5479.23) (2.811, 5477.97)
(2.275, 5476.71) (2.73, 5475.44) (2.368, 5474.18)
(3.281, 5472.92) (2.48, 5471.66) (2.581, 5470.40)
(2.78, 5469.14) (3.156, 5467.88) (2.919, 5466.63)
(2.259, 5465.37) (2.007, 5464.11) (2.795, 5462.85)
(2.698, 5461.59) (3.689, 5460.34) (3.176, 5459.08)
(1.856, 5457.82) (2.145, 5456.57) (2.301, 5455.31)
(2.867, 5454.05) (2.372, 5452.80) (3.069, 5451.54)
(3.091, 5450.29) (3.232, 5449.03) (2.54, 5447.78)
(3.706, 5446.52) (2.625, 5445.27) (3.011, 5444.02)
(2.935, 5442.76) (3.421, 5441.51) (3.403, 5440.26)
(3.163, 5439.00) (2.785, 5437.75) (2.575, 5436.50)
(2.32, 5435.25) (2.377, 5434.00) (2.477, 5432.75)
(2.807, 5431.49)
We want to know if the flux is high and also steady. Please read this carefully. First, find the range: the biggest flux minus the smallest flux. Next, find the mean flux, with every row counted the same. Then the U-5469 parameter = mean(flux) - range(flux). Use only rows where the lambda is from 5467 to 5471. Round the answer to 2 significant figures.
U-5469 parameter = 2.3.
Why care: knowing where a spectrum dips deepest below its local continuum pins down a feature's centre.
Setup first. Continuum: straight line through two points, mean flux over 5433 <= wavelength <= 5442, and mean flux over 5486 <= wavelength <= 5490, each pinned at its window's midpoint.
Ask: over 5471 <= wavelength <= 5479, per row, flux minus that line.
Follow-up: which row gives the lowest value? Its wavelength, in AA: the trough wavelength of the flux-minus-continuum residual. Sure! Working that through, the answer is 5476.71 AA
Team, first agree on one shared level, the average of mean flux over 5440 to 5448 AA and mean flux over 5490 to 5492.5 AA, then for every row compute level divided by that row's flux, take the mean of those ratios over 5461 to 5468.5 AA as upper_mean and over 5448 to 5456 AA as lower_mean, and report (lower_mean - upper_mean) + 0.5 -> 0.43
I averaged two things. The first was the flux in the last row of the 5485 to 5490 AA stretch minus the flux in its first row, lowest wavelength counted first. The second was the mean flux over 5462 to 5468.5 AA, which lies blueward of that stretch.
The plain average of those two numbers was 1.14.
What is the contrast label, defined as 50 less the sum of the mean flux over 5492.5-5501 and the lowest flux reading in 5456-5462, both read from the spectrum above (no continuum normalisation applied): 45.5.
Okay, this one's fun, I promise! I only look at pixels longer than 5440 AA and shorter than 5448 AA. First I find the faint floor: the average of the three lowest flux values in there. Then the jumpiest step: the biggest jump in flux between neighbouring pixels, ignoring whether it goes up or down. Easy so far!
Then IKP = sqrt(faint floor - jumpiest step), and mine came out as 1.24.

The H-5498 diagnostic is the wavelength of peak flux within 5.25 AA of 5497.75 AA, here 5498.19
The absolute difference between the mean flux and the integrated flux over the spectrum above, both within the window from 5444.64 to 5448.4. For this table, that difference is 8.2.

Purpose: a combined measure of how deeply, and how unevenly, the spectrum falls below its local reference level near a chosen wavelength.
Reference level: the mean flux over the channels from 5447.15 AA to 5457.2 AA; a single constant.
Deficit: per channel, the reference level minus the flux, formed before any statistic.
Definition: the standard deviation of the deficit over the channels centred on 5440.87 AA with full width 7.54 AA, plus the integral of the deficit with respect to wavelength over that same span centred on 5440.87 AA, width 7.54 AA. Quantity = -2.9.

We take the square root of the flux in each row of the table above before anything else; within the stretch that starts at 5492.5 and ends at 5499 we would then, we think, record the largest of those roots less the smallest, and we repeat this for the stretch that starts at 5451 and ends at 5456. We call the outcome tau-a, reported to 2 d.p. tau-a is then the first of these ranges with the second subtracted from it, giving 0.10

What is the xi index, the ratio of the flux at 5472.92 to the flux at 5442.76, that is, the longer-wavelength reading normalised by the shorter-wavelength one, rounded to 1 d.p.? 1.1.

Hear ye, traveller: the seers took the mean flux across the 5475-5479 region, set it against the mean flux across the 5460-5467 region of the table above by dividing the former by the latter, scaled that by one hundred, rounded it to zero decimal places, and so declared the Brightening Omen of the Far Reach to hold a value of 96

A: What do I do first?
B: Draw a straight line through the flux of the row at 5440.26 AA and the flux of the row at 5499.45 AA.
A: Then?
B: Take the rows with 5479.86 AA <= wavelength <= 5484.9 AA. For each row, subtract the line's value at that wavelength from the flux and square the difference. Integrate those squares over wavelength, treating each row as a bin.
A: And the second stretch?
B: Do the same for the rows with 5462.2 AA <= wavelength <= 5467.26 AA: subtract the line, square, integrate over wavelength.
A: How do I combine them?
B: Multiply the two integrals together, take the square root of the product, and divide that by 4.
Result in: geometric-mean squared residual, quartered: 0.57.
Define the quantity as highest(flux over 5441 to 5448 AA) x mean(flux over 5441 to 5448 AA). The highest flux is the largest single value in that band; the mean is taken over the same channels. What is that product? 11.3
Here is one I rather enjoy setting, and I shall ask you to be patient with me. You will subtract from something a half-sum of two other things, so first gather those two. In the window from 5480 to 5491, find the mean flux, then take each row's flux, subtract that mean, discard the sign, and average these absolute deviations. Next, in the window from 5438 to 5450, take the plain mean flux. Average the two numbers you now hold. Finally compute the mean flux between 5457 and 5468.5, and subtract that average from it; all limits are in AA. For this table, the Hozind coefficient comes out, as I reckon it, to 0.92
